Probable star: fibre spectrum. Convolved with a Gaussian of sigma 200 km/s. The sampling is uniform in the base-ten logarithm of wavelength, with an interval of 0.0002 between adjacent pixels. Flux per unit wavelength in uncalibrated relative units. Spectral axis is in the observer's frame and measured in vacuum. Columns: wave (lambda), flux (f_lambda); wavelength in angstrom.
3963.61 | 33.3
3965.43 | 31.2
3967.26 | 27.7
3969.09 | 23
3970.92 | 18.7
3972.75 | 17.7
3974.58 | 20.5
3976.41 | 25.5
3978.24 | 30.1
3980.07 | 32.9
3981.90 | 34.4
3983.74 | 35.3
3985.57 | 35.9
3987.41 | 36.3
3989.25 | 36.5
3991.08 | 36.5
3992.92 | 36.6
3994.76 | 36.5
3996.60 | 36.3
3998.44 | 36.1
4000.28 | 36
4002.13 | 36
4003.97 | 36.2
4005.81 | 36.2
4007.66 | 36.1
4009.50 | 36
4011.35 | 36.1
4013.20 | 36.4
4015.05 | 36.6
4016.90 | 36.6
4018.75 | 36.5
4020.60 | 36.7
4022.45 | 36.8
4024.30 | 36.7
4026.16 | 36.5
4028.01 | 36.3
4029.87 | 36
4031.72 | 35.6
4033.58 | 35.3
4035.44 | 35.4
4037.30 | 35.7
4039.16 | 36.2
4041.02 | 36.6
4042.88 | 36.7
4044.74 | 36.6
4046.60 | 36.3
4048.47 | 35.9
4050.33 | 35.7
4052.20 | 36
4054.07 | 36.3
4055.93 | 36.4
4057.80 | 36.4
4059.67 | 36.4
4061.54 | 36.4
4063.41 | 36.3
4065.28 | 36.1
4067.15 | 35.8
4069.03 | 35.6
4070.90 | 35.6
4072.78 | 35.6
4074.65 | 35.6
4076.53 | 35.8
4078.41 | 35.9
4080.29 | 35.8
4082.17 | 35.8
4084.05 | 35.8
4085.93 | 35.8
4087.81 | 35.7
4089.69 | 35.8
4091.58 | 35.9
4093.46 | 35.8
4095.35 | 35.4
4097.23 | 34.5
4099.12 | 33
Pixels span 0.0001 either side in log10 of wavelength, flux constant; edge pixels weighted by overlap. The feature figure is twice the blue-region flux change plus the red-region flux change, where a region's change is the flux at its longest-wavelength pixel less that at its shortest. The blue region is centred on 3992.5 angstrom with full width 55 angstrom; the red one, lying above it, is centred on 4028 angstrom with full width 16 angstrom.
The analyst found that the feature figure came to 9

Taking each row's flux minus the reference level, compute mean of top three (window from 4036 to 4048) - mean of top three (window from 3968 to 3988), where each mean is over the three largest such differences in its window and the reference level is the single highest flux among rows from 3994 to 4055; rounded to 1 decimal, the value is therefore 0.8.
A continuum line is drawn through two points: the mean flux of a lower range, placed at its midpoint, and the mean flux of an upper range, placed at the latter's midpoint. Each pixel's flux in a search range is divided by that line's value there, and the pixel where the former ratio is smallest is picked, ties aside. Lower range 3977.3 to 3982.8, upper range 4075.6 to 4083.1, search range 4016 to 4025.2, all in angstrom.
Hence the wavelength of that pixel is 4024.30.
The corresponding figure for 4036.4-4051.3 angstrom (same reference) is 4050.33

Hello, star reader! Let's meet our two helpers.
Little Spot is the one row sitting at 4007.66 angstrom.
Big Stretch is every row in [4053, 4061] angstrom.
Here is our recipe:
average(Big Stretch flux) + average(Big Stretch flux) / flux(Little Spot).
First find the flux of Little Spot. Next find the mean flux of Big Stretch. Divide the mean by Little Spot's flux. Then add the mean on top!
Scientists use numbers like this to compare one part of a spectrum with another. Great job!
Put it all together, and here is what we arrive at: 37.4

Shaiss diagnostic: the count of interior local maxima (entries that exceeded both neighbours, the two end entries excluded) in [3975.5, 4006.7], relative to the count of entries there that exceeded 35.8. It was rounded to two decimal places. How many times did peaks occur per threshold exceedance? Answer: 0.08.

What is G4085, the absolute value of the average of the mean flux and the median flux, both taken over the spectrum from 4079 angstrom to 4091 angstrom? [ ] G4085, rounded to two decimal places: 35.79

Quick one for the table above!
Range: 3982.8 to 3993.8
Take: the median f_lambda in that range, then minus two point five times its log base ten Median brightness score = -3.903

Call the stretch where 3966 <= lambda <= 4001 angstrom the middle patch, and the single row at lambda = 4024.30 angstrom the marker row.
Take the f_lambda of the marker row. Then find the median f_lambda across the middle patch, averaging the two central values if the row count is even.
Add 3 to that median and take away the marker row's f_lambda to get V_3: 1.6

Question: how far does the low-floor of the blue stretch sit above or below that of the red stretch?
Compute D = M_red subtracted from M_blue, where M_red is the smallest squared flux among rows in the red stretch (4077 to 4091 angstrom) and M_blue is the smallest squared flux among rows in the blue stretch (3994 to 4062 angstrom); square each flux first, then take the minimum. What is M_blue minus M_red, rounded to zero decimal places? -28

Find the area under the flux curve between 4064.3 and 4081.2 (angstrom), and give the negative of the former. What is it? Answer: -604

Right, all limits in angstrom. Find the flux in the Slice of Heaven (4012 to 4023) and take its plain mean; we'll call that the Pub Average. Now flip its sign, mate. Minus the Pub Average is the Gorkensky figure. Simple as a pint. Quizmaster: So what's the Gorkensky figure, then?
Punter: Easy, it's -36.6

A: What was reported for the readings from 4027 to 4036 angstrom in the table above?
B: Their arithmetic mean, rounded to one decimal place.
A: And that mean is 35.7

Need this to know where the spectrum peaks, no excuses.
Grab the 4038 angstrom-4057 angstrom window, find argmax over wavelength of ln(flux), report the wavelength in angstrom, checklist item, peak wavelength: 4042.88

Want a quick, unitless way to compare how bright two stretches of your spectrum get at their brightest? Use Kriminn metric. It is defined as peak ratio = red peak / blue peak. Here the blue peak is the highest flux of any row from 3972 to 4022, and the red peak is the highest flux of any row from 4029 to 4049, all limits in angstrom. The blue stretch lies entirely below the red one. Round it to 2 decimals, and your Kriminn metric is 1.00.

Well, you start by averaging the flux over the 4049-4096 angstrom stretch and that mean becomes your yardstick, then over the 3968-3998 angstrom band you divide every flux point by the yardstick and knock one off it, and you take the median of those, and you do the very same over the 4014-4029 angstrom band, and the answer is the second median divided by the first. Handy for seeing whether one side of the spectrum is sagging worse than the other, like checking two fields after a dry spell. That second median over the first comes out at -0.65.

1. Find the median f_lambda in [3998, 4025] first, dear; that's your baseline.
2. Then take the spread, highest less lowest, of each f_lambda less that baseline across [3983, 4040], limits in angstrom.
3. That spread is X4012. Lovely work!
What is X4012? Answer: 1.5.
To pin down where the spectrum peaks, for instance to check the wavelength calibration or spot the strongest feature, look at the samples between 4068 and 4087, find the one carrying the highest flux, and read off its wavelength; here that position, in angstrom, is 4078.41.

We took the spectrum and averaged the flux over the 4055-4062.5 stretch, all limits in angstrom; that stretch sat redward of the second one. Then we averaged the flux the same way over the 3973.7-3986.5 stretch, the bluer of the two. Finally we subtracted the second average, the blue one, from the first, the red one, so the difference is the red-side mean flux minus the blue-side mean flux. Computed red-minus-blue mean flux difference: 5.7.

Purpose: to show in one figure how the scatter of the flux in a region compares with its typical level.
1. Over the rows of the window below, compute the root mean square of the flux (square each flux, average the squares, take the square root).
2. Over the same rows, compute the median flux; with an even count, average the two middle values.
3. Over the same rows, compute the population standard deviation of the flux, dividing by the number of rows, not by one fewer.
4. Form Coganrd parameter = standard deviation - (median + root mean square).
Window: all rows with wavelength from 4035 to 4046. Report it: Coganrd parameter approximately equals -72.1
